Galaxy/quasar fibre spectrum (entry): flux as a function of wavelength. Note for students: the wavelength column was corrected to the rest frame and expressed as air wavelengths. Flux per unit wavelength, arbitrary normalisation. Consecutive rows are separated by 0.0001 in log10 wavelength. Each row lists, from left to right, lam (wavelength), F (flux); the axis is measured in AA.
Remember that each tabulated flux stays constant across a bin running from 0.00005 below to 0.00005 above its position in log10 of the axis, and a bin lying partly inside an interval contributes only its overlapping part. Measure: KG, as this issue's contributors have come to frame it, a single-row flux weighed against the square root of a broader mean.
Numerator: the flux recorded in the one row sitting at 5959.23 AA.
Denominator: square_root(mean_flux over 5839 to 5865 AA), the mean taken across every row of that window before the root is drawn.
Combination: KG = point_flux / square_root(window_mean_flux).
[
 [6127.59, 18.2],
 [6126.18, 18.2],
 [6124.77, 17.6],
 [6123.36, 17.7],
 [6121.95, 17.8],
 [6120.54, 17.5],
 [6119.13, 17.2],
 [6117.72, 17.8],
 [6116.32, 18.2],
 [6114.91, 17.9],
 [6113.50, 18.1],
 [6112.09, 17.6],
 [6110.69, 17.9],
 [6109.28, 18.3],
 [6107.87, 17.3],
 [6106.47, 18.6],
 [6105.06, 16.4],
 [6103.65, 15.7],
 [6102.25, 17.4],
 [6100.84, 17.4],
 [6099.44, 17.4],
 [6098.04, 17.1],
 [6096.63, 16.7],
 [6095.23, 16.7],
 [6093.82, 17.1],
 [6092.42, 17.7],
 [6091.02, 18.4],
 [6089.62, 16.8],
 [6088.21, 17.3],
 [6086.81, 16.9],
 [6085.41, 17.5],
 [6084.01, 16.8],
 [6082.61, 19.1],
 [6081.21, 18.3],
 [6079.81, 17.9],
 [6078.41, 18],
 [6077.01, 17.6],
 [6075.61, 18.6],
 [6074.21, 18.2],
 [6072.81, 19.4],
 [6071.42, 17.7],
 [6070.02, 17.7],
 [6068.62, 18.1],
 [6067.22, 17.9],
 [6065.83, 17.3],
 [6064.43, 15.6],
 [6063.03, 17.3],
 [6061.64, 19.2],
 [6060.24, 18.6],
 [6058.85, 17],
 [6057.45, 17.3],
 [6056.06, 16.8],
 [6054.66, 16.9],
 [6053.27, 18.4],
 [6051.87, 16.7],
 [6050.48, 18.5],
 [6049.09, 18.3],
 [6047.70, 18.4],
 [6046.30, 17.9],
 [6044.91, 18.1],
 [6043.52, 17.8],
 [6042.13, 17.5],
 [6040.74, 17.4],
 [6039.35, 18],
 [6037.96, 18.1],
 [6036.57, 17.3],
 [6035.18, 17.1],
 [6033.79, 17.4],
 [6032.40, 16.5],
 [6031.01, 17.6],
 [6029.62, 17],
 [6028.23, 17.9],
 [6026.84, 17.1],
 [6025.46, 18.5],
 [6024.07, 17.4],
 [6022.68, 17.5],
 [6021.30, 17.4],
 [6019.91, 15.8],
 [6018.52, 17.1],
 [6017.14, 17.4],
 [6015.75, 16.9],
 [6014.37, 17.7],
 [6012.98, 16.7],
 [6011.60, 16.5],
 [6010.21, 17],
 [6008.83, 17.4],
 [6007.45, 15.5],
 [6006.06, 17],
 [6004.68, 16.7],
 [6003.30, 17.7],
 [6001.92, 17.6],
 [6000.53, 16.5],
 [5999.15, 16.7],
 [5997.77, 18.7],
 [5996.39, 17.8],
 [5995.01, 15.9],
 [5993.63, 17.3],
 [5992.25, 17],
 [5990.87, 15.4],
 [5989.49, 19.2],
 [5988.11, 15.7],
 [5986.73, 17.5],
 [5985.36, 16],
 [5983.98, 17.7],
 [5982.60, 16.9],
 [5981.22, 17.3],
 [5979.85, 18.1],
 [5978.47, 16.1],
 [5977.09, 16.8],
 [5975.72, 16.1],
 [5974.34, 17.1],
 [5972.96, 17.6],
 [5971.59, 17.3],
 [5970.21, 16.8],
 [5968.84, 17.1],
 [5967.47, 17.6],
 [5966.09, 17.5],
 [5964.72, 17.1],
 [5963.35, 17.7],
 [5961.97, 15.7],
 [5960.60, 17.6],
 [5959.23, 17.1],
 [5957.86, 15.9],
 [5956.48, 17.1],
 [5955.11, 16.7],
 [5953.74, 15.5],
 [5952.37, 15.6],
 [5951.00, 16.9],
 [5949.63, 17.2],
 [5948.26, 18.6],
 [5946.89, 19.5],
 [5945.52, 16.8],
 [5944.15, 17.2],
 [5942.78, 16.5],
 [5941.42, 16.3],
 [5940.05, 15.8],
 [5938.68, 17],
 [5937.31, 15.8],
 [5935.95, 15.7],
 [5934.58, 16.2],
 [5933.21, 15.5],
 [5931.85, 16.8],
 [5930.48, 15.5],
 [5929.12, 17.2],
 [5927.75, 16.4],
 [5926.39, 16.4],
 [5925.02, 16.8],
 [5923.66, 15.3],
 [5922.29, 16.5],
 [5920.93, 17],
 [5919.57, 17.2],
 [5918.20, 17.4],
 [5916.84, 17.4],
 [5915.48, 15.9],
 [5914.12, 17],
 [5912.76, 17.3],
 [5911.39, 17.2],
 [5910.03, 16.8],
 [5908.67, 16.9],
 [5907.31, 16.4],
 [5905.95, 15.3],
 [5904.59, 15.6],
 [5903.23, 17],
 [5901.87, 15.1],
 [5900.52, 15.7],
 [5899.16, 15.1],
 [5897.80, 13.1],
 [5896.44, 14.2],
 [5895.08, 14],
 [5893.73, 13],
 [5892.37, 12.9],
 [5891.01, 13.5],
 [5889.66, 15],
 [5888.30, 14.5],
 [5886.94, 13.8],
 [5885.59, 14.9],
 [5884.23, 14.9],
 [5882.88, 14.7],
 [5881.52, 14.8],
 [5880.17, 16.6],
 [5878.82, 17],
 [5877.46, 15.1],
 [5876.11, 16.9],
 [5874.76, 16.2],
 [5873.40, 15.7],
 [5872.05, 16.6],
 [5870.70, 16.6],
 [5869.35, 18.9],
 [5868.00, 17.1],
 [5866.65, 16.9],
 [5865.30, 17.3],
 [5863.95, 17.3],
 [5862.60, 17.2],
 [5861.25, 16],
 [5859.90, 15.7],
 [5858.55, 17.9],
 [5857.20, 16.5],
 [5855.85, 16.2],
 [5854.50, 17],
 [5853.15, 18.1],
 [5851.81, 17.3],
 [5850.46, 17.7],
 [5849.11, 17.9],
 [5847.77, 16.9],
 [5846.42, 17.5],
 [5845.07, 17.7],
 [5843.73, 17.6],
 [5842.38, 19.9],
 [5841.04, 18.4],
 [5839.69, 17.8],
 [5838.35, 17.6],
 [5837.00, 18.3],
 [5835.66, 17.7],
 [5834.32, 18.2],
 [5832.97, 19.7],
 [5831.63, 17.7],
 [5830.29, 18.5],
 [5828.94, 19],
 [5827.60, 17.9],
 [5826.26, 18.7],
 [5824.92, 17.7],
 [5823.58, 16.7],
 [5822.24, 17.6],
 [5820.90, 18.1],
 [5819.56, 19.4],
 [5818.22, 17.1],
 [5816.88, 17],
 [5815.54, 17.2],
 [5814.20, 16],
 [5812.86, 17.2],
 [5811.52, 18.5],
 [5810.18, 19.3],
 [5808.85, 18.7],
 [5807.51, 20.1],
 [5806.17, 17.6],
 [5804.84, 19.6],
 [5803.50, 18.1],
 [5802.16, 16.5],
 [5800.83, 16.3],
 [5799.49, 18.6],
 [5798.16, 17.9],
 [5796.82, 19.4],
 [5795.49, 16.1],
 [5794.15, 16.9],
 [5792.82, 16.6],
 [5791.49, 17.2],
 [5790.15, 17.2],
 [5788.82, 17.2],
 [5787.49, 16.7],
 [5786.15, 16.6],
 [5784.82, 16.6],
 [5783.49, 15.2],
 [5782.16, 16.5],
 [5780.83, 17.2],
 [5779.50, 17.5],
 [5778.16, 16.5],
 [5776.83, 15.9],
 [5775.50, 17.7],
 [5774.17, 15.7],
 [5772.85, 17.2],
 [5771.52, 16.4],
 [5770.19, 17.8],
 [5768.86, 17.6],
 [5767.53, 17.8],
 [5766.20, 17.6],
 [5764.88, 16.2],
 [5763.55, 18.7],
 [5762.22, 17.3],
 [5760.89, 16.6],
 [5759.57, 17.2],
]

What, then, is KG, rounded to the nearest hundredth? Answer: 4.10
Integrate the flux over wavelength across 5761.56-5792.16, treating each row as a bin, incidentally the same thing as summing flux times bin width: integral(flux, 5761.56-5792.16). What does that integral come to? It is 519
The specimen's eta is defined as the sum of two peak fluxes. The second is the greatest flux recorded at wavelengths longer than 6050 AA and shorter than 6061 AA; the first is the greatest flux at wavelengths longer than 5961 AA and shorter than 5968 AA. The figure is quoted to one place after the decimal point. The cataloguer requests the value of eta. 36.3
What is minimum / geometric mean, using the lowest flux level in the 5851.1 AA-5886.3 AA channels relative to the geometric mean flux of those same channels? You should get 0.892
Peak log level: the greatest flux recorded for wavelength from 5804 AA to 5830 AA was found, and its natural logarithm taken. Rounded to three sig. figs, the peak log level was 3.00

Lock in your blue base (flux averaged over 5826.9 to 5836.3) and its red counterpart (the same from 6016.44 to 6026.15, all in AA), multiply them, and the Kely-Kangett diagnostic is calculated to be 318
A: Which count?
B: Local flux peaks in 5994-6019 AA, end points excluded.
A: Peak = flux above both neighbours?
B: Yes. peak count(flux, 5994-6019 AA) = 6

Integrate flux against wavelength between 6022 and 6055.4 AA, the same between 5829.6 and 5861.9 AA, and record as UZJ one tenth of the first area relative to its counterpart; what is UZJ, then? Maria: 0.103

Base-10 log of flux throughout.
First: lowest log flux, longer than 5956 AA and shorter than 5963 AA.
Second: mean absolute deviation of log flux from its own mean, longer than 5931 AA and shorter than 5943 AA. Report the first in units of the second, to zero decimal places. 105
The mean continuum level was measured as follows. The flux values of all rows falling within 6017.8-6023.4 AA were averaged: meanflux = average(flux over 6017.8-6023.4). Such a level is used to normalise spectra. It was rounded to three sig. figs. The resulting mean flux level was 17.0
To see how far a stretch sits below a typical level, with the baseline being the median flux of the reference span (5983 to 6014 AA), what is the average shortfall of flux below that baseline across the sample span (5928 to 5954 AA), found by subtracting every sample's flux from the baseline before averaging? 0.4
